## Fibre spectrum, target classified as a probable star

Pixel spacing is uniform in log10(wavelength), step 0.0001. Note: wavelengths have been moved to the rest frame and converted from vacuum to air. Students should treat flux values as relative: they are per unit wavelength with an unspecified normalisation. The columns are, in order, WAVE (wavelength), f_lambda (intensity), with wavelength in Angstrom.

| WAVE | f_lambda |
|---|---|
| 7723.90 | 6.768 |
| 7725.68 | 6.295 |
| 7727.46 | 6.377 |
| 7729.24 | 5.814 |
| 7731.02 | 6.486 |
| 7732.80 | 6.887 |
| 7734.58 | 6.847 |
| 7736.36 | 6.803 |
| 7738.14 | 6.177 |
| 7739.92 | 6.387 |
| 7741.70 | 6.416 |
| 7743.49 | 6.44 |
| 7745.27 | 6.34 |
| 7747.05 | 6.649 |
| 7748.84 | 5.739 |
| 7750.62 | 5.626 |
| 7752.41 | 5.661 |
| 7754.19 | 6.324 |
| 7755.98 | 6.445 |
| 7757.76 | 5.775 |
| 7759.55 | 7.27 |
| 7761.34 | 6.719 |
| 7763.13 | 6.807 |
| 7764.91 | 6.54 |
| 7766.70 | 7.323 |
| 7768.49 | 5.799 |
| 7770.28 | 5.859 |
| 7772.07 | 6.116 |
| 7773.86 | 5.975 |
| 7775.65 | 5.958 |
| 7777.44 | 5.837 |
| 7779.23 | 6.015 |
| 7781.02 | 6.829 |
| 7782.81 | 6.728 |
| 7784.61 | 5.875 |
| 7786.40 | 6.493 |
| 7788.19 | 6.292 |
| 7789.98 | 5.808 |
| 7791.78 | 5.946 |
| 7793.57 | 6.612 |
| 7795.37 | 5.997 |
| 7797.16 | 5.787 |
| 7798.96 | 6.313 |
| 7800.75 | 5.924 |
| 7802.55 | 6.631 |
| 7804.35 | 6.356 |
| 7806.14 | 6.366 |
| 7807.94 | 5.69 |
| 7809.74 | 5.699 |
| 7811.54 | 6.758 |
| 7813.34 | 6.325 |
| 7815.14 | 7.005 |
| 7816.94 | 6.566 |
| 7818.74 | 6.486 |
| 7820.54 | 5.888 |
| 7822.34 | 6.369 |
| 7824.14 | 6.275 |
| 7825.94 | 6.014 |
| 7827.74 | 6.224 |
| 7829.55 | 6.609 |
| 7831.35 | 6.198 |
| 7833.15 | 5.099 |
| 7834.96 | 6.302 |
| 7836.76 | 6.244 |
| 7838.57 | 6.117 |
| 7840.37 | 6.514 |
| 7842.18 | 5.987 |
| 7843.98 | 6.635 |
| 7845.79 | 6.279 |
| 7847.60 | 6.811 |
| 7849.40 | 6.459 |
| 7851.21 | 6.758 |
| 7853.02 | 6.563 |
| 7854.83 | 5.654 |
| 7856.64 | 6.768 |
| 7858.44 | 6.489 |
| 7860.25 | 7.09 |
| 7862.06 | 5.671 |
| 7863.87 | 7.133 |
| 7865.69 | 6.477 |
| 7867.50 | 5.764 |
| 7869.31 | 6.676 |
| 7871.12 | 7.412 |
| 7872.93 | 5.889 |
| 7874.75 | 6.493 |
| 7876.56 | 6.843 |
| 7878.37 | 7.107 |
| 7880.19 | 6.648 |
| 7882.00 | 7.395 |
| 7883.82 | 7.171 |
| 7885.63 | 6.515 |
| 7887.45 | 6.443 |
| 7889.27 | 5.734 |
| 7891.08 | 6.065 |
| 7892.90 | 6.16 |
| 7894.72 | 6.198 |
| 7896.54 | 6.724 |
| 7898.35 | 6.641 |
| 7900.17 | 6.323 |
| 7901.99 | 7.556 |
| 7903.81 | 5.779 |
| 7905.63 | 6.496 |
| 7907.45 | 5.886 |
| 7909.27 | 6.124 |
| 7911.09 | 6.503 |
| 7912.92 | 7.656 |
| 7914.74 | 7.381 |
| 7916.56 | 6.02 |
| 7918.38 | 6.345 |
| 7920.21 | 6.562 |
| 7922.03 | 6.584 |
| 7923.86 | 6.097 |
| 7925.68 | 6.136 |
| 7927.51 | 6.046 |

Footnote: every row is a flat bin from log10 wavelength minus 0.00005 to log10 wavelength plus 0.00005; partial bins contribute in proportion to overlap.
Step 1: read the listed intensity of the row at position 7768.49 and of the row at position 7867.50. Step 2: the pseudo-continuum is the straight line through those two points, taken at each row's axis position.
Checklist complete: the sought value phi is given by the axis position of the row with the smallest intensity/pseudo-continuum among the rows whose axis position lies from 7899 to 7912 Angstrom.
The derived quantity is 7903.81 Angstrom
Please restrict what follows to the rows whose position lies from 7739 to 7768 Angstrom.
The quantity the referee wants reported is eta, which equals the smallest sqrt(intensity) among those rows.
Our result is 2.37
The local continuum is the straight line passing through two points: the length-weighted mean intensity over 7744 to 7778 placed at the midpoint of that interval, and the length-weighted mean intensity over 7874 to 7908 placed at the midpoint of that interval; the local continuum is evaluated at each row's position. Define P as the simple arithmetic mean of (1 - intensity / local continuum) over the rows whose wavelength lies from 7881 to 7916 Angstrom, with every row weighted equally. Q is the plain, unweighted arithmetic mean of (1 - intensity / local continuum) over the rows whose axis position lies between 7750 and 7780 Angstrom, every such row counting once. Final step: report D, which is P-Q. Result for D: -0.005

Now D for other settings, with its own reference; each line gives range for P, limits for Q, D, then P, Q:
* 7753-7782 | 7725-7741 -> 0.029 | -0.012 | -0.042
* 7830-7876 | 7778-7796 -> 0.004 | 0.013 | 0.009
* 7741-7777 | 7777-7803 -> -0.024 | -0.006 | 0.018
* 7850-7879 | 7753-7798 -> -0.010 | -0.010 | 0.001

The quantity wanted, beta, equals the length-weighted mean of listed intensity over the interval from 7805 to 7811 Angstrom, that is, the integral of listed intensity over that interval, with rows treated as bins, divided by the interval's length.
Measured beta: 5.99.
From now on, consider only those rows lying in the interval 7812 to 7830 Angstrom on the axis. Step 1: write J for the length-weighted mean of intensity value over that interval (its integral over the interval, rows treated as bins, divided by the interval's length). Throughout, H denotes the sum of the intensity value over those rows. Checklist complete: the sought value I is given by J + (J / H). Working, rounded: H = 63.8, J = 6.38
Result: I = 6.48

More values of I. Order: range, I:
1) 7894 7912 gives 6.53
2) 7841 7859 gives 6.54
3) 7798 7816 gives 6.40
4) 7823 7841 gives 6.26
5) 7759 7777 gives 6.50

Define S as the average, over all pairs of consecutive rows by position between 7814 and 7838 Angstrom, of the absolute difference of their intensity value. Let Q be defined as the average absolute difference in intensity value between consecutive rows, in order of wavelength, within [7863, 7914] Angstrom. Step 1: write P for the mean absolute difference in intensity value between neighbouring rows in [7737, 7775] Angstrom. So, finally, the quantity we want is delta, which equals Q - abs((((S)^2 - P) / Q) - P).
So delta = -0.19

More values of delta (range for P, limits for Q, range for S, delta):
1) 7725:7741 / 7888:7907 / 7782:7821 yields 0.03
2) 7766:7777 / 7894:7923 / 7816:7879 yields 0.12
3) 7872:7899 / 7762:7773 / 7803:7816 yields -0.03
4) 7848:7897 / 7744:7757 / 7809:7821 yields -1.12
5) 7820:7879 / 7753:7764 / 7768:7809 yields -0.81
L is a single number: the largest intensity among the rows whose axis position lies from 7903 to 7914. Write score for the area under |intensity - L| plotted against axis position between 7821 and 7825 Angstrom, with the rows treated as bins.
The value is 5.5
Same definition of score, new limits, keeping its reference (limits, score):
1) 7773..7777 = 6.8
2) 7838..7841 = 4.0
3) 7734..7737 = 2.5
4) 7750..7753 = 6.0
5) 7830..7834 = 7.6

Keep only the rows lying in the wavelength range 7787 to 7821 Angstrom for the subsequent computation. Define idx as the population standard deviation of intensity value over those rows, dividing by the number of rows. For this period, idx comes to 0.38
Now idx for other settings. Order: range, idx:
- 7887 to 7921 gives 0.54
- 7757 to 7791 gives 0.50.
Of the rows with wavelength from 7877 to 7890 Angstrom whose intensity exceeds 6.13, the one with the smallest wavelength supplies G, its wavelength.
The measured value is 7878.37 Angstrom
